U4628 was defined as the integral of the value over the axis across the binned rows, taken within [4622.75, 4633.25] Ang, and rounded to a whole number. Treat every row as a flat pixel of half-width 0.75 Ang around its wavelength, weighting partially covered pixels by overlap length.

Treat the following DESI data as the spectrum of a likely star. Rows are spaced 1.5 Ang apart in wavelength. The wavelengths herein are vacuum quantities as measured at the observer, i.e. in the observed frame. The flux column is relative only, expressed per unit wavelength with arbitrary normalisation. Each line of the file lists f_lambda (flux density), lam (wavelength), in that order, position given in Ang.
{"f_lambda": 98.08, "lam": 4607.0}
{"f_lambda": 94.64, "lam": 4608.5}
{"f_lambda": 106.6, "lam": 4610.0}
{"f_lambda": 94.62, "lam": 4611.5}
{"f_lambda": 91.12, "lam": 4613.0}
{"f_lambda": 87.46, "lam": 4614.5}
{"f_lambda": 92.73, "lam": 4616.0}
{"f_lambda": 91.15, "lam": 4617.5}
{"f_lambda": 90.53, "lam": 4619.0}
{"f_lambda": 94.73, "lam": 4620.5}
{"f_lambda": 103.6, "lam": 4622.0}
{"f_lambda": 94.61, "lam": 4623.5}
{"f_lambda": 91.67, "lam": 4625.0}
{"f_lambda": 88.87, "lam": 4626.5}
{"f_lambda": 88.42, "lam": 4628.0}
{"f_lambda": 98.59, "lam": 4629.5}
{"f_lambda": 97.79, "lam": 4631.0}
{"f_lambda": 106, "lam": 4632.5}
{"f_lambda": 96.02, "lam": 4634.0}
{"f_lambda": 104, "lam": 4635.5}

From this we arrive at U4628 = 999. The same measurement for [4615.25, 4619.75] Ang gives 412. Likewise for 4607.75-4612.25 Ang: 444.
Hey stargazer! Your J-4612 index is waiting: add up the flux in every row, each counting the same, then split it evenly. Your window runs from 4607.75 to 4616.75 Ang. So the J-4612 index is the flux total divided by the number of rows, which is 95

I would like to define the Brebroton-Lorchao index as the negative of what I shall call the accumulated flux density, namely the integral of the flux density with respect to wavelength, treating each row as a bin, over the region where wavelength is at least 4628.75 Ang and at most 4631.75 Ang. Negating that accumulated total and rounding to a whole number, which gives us -295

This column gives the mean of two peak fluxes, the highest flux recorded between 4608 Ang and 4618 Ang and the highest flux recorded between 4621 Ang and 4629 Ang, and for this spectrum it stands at 105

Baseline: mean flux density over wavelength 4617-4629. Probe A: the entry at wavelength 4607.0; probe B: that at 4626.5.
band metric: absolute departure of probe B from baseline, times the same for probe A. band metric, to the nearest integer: 21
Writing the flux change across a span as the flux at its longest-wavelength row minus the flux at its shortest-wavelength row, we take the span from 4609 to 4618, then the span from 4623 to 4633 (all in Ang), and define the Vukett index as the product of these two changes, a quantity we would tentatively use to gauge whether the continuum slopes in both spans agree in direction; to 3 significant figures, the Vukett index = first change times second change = -176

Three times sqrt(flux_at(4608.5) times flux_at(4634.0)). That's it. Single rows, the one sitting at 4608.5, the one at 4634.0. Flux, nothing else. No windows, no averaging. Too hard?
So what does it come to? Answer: 286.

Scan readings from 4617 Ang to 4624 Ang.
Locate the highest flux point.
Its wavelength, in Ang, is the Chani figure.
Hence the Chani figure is 4622.0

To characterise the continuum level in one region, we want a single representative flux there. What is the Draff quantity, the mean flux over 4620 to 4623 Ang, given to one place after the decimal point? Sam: 99.2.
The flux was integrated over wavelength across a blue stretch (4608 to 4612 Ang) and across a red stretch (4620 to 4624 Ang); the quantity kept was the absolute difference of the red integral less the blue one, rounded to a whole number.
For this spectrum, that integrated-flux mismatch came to 4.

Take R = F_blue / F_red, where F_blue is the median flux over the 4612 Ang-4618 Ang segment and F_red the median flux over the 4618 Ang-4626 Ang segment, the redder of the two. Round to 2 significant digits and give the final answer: 0.96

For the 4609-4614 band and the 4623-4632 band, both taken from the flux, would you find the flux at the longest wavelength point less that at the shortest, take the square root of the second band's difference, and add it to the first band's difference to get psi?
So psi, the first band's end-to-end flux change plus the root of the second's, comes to -14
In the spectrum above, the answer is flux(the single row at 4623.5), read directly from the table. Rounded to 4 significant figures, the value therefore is 94.61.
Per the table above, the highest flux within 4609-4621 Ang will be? 106.6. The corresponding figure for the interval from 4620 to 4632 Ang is 103.6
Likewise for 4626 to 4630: 98.59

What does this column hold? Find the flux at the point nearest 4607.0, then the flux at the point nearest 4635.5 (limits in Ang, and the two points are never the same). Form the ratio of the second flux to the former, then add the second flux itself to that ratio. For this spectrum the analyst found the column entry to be 105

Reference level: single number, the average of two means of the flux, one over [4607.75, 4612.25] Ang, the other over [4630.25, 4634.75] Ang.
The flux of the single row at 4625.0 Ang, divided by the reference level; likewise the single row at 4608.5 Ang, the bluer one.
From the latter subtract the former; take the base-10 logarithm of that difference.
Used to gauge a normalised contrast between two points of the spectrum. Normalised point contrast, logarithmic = -1.52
